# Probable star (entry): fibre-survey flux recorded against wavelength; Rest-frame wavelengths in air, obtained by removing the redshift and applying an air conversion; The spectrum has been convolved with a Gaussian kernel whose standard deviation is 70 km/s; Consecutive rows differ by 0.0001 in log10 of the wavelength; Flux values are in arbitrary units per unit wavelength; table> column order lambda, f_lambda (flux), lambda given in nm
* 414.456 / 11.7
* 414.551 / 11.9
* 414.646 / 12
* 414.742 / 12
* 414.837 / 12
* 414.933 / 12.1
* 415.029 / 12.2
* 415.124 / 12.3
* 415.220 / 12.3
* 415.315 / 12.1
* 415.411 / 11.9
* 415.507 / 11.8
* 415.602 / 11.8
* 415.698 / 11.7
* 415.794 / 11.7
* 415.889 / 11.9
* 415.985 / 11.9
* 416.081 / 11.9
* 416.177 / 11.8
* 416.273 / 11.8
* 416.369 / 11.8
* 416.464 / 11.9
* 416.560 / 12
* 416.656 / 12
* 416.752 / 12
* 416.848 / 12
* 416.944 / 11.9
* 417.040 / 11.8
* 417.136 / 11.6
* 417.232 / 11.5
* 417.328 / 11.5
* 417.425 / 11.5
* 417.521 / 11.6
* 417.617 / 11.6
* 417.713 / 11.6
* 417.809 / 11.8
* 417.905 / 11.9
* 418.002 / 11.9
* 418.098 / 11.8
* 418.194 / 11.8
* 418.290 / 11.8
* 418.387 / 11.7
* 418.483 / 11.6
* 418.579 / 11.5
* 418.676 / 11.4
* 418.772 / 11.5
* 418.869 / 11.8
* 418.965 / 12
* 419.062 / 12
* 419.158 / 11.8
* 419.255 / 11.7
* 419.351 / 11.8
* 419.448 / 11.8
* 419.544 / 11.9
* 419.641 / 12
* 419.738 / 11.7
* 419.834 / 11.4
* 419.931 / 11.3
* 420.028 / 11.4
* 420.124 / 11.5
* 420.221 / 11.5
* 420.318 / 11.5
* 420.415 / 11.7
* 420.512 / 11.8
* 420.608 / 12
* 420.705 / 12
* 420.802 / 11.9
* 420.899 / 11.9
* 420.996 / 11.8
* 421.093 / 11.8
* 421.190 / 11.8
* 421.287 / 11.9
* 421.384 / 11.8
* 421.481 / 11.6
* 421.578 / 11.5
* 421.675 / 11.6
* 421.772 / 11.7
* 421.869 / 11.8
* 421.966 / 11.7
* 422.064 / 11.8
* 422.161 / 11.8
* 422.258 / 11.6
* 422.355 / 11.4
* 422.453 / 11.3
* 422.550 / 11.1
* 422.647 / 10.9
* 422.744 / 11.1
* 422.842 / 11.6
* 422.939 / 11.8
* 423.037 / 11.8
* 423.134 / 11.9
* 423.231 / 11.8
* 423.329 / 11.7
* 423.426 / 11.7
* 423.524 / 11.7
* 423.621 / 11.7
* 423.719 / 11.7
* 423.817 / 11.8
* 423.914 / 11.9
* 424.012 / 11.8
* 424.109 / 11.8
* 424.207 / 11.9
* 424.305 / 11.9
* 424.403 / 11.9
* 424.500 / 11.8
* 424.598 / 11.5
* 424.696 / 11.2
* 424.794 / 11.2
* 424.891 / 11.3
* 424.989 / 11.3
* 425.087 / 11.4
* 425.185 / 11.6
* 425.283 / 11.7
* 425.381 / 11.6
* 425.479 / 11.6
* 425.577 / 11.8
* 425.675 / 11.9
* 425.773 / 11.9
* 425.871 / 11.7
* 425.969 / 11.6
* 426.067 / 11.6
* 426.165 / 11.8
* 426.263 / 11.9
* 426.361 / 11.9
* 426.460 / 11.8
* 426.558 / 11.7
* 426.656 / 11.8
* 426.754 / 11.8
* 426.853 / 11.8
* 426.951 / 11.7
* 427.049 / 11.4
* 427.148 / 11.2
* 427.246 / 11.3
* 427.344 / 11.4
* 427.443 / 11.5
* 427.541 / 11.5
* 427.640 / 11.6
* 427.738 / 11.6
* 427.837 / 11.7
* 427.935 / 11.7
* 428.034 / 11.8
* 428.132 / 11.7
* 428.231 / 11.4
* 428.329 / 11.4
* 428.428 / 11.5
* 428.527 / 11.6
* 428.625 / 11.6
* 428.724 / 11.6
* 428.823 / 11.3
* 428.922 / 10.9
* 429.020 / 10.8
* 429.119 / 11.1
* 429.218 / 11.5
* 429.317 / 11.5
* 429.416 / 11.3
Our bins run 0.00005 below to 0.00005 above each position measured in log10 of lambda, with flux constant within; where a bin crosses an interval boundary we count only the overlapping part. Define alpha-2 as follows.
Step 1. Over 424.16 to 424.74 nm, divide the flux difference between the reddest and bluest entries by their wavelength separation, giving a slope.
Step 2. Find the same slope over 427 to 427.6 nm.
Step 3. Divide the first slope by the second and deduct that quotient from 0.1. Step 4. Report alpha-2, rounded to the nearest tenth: 7.1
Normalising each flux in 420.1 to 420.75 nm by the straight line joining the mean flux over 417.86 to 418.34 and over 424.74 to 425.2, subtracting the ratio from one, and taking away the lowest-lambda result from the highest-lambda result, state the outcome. -0.046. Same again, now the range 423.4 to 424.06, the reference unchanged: -0.012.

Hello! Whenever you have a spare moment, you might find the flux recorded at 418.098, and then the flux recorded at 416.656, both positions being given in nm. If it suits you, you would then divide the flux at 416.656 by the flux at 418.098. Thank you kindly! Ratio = 1.02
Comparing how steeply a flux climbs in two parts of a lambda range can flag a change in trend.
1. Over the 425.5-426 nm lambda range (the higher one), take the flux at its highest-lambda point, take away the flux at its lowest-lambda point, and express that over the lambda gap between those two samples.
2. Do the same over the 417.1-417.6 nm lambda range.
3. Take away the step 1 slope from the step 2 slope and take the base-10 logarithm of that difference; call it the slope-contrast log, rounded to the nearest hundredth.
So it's -0.29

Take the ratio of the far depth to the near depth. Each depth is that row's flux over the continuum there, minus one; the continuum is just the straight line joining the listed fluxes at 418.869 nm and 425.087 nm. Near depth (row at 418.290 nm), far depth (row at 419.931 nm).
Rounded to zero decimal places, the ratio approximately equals 12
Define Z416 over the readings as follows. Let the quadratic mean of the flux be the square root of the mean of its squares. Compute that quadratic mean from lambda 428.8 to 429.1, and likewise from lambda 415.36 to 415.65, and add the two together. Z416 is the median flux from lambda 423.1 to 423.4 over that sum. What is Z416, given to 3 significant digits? 0.517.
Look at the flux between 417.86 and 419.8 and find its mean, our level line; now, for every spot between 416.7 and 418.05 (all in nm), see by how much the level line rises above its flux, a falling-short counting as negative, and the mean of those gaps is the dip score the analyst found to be 0.04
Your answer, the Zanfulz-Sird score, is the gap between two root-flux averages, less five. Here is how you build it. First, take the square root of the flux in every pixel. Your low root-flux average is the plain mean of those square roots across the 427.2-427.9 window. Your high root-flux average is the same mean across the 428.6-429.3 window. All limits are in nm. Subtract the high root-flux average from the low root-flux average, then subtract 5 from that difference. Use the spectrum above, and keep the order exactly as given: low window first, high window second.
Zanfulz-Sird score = -4.96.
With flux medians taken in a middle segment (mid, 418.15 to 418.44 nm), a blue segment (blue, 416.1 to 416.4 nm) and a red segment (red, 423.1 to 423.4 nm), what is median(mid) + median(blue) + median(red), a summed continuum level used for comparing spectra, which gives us 35.4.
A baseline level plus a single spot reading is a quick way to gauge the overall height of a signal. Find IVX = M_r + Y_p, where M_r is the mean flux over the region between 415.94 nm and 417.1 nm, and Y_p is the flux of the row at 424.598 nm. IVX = 23.40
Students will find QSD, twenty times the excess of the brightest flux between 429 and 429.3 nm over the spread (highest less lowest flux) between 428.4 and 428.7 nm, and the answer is 228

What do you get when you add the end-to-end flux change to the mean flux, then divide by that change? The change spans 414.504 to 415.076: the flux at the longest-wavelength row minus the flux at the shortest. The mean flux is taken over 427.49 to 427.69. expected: 40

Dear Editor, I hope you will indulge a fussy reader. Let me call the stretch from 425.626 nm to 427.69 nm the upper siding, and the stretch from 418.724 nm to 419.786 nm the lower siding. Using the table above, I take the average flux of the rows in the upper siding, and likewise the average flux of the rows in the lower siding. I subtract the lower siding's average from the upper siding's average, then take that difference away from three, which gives 3.16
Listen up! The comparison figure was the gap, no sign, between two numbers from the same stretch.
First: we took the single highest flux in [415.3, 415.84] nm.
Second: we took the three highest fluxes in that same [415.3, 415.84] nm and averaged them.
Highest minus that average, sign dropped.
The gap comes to 0.17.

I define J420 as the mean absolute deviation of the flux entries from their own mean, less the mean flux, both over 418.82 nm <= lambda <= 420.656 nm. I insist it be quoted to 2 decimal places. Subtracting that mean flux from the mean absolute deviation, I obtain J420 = -11.53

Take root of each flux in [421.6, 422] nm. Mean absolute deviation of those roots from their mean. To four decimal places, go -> 0.0073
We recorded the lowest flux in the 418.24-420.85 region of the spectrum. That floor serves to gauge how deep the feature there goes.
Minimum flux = 11.3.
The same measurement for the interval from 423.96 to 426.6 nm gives 11.2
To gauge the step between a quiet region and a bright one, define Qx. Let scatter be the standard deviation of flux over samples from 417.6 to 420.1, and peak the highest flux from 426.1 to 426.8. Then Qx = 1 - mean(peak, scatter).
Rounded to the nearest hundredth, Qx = -5.05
